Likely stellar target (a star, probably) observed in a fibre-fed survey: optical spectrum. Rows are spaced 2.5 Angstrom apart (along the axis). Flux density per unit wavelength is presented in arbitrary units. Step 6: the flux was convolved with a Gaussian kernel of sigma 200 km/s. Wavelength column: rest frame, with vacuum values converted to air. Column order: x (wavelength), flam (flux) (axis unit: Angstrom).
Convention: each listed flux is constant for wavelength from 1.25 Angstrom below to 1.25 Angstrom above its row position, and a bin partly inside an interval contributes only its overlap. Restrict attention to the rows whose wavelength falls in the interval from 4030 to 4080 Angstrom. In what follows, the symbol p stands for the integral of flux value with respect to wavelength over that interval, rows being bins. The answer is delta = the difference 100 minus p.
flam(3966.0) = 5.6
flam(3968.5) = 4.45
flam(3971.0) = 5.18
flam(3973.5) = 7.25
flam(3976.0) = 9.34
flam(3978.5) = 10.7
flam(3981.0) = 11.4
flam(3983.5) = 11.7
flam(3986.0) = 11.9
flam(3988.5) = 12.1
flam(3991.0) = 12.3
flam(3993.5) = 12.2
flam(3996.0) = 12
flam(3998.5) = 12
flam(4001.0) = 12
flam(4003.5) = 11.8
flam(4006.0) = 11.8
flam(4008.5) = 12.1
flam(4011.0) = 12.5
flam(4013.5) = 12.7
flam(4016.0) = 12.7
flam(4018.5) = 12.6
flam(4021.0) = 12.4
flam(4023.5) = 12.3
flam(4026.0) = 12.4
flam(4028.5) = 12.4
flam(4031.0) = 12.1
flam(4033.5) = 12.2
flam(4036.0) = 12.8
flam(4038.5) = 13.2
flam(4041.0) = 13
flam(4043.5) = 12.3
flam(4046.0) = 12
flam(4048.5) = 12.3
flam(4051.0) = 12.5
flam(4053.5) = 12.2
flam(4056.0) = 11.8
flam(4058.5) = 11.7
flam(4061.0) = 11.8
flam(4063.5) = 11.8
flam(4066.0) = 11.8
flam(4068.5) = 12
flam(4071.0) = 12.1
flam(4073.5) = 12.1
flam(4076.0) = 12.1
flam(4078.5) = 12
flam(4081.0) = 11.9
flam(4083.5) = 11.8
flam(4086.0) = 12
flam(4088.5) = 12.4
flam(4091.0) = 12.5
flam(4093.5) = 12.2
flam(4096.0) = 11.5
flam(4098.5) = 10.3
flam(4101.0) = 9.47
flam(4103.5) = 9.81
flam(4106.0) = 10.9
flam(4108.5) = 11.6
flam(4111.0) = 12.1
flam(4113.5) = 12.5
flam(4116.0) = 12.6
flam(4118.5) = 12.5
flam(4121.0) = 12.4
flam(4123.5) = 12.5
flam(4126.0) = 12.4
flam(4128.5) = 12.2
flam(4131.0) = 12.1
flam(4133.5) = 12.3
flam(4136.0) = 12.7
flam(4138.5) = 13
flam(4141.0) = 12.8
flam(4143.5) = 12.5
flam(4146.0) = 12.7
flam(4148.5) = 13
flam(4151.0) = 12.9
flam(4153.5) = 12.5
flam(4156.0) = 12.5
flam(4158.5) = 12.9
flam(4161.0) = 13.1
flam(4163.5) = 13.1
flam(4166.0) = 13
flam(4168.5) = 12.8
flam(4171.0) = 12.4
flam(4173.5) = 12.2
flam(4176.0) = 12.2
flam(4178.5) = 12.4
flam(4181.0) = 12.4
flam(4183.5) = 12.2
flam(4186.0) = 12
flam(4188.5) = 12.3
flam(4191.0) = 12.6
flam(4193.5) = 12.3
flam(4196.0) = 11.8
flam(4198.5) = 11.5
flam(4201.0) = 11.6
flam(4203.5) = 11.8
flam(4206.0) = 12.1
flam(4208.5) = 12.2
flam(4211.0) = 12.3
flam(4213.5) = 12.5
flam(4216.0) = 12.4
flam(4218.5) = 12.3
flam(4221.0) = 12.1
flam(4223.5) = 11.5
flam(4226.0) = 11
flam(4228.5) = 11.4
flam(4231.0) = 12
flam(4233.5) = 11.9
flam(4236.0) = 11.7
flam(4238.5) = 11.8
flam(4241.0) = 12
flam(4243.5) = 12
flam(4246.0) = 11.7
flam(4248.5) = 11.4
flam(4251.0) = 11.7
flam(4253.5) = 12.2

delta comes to -509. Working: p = 609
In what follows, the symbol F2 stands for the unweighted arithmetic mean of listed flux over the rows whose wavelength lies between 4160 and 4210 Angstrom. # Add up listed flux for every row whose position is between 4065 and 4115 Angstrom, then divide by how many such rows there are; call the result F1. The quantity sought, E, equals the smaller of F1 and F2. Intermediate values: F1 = 11.65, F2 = 12.3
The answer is 11.7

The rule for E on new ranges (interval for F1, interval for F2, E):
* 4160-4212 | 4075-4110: 11.5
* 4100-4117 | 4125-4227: 11.3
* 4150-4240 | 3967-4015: 10.8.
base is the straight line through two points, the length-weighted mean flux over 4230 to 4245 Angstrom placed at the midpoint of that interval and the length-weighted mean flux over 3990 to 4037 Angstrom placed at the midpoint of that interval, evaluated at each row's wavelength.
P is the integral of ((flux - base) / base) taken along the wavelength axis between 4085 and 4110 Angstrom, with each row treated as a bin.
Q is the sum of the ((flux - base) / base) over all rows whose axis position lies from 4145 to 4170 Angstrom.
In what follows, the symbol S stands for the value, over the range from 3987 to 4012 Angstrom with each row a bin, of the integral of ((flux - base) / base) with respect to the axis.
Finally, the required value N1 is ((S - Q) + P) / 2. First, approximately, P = -1.78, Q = 0.7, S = -0.46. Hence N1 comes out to -1.5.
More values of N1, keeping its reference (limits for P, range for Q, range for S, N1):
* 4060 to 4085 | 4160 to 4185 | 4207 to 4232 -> -0.4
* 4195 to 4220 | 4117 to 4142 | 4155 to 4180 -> 0.6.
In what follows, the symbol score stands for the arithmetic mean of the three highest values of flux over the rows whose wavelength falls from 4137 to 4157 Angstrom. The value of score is 13.0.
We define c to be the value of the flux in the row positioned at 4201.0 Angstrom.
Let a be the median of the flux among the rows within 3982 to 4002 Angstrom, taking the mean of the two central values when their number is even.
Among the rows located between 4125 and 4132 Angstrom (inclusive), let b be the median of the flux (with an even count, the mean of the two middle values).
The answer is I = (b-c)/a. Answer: 0.050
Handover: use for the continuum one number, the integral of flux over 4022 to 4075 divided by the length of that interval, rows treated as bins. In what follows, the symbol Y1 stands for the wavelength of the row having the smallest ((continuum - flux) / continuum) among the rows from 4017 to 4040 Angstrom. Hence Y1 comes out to 4038.5 Angstrom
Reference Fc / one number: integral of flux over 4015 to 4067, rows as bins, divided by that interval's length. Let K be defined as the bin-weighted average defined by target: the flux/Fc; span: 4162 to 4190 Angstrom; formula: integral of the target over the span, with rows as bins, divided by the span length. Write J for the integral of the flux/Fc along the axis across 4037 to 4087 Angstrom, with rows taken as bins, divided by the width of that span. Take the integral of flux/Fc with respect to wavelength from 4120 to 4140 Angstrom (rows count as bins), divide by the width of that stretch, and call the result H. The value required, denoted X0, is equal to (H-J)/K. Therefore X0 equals 0.027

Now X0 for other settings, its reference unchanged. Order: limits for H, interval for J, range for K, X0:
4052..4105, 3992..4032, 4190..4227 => -0.048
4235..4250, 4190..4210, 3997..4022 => -0.018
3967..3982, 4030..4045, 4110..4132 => -0.375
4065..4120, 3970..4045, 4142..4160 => 0.000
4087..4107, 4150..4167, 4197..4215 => -0.142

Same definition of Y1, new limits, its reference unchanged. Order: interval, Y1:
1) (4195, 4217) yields 4213.5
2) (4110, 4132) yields 4116.0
